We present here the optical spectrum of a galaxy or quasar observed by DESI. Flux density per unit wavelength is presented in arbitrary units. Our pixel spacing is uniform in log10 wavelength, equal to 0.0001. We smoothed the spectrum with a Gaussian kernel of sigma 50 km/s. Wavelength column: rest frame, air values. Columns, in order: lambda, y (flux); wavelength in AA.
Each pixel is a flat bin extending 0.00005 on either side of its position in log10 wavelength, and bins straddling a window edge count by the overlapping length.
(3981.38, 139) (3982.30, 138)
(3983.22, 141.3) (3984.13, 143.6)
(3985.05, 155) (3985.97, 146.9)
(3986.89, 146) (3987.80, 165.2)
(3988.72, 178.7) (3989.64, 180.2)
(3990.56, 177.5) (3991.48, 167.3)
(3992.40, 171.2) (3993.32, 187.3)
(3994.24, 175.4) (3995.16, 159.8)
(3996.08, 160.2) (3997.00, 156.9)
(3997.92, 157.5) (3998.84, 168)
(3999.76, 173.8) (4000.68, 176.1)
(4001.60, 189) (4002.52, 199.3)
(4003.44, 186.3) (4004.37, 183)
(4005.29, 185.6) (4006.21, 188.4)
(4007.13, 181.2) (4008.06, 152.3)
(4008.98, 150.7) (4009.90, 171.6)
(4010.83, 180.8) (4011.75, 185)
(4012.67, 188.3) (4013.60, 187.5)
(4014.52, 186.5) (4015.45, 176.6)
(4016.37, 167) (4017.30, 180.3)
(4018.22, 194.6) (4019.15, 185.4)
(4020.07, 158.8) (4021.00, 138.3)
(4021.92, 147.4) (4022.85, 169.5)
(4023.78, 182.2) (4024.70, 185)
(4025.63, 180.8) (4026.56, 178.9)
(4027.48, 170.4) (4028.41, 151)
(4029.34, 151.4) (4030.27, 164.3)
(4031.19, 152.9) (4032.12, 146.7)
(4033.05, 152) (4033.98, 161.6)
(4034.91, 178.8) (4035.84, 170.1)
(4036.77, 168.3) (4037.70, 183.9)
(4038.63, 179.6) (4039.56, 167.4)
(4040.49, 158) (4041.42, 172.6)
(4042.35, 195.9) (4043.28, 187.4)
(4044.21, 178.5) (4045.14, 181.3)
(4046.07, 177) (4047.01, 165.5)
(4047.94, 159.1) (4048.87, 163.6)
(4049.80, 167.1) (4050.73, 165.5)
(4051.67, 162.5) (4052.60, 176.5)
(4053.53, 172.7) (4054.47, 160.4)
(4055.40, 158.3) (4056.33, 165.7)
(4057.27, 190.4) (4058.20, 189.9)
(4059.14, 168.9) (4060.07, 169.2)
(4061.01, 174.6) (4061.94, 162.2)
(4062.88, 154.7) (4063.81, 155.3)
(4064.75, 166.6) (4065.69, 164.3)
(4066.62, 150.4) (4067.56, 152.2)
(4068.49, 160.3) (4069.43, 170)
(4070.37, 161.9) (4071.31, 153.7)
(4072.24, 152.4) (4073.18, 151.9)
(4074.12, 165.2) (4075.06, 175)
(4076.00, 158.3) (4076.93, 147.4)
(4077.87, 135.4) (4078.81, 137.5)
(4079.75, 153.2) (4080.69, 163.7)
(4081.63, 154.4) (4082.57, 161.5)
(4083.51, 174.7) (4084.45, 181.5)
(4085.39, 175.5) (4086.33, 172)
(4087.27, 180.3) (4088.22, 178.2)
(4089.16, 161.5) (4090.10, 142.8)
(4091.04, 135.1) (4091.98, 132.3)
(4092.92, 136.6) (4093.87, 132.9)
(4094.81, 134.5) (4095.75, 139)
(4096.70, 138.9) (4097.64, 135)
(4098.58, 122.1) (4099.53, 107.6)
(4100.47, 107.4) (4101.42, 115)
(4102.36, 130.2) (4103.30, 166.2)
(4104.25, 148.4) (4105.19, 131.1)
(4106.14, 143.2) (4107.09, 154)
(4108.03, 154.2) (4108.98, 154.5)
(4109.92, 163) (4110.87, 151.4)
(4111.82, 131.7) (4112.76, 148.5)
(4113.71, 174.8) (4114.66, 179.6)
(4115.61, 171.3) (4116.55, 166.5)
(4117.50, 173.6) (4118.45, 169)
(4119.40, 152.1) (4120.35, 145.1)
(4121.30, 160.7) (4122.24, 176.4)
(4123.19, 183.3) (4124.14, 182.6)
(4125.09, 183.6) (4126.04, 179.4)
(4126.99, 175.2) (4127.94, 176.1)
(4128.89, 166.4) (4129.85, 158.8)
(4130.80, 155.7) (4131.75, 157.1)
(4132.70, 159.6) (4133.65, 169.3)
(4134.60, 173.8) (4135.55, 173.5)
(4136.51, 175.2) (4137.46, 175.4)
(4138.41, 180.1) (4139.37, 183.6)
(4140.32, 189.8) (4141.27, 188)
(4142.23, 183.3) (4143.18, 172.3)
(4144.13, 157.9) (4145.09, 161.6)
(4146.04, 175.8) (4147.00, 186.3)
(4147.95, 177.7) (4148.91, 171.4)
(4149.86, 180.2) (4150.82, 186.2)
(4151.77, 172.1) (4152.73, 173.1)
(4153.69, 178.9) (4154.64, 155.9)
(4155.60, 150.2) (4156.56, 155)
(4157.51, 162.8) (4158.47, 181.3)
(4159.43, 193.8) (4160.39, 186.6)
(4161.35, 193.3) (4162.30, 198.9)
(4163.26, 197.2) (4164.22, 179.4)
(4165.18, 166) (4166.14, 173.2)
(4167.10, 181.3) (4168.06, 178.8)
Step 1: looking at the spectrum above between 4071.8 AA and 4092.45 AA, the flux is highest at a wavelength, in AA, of 4084.45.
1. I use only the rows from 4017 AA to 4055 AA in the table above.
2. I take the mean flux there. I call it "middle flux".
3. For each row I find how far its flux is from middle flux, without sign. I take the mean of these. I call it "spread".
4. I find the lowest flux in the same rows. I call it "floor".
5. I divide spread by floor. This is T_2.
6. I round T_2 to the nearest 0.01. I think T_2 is 0.08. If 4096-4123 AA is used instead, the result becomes 0.15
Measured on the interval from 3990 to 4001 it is 0.05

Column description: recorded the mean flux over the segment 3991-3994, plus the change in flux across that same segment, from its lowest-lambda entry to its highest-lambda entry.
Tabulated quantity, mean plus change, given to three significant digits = 195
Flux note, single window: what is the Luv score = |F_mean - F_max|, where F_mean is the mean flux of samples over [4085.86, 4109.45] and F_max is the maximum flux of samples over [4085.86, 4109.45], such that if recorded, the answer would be 38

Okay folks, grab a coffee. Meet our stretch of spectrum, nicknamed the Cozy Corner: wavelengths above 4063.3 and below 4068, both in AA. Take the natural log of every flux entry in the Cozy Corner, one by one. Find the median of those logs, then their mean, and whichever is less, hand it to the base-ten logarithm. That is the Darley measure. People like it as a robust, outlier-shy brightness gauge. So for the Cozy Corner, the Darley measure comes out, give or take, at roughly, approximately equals 0.703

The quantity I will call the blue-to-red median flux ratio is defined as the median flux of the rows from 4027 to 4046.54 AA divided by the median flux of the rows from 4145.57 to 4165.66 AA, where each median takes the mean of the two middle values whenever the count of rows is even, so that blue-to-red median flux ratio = 0.95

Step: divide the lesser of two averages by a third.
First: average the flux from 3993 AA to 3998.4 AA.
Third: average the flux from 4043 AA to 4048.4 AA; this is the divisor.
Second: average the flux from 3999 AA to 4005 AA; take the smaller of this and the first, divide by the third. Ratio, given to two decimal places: 0.95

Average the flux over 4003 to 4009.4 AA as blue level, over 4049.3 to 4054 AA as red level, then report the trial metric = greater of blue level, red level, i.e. 175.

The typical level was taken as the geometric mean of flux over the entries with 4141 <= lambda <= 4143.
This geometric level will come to 186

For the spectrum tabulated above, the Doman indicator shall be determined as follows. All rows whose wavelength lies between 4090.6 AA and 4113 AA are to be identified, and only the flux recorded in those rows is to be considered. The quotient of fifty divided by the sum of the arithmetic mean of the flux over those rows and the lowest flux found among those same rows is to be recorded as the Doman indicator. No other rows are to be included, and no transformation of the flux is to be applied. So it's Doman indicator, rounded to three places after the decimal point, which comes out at 0.204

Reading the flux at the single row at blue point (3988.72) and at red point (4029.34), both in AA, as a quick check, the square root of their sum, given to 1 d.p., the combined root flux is 18.2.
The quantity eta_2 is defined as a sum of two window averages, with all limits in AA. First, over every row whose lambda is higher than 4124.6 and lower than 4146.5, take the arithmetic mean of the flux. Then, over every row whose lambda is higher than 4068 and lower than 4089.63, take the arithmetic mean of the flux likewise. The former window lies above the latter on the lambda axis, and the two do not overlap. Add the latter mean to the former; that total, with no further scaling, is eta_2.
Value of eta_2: 335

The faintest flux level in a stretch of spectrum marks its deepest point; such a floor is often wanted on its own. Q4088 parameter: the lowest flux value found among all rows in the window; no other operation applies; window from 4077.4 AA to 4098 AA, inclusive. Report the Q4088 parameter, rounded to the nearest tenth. 132.3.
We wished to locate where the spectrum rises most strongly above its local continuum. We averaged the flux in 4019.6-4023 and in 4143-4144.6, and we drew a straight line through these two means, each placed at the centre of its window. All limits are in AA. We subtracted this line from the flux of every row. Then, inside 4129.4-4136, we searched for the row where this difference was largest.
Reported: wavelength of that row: 4134.60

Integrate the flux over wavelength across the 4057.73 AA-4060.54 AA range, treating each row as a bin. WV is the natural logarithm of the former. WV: 6.20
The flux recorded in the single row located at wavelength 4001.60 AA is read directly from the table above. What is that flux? 189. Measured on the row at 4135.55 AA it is 173.5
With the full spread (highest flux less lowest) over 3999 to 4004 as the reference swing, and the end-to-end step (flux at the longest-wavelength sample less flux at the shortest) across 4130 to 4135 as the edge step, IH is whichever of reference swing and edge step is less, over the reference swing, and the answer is 0.71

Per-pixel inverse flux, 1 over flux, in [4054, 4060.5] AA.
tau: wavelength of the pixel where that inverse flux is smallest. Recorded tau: 4057.27 AA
